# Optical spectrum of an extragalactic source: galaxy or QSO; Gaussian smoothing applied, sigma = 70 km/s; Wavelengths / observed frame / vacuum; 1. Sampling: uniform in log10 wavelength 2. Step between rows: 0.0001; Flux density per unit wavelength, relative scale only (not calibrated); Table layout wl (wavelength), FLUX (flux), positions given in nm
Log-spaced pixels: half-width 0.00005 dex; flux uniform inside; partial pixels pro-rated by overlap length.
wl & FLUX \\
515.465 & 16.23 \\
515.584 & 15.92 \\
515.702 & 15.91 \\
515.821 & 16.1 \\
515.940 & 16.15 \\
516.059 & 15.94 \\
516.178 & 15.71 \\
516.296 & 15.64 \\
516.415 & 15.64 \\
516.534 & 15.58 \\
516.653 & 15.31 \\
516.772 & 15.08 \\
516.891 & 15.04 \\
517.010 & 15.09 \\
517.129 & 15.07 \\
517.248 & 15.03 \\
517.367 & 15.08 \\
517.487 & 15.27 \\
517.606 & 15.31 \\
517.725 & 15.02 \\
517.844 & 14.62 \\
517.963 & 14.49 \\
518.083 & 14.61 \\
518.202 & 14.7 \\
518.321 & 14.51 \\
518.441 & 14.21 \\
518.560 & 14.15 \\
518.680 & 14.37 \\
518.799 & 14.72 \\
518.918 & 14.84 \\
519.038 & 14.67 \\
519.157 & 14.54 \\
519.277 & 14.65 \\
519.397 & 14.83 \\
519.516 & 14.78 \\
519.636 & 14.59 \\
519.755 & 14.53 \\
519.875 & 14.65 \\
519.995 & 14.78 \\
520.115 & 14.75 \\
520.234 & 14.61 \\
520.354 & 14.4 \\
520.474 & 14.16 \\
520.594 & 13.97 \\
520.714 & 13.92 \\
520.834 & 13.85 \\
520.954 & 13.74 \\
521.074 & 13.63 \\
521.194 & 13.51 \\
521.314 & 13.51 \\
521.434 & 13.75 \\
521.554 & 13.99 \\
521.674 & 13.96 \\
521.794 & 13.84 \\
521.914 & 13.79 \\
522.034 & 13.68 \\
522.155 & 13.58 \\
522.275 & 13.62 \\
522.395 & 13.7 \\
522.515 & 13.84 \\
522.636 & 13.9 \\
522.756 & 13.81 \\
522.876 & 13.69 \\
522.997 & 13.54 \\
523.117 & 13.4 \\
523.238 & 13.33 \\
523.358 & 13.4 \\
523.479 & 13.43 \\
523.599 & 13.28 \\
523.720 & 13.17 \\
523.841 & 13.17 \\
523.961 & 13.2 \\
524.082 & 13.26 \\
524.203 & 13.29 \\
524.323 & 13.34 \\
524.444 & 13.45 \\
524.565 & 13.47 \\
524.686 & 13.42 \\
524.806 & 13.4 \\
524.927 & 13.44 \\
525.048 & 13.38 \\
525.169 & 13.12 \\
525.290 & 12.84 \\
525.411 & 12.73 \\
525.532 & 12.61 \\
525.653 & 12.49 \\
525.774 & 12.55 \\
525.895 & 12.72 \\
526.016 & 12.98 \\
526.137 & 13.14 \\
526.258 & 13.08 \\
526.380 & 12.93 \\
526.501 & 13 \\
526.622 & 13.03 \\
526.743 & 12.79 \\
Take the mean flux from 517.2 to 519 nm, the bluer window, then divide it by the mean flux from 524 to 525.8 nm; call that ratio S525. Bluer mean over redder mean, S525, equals 1.12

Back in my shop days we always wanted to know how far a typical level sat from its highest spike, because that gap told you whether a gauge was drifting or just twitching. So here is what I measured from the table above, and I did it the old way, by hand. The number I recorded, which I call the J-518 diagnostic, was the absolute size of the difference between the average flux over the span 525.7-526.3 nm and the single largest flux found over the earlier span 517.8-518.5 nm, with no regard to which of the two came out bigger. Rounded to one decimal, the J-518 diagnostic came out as 1.8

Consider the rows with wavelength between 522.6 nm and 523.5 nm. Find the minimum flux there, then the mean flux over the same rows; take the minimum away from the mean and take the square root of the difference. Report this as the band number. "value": 0.48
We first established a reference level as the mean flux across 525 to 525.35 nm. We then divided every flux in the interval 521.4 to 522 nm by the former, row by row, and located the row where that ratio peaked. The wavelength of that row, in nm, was 521.554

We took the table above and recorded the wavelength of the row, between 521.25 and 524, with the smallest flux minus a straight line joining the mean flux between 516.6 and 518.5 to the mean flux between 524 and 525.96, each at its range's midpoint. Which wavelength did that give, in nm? 521.314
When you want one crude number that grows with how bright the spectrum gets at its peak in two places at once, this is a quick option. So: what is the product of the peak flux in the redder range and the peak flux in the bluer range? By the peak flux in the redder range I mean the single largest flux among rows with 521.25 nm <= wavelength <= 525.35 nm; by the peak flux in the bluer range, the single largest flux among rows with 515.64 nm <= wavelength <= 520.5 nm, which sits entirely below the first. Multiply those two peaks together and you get 225.9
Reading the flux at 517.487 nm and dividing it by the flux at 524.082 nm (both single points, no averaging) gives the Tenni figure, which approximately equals 1.15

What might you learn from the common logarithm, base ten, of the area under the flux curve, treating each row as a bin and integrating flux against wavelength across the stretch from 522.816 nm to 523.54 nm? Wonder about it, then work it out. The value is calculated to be 0.99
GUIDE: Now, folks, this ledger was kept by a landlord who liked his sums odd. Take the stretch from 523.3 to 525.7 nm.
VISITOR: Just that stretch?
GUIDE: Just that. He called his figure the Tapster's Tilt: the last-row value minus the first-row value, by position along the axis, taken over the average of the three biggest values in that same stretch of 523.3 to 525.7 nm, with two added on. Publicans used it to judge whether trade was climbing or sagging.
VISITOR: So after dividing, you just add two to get 1.93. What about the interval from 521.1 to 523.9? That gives 1.98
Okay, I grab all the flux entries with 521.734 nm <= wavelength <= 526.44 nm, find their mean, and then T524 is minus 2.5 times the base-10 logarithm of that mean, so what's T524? -2.810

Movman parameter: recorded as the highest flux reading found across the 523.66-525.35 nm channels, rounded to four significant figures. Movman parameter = 13.47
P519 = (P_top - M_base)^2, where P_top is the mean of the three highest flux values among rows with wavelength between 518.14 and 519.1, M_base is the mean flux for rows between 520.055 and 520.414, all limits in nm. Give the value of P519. 0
